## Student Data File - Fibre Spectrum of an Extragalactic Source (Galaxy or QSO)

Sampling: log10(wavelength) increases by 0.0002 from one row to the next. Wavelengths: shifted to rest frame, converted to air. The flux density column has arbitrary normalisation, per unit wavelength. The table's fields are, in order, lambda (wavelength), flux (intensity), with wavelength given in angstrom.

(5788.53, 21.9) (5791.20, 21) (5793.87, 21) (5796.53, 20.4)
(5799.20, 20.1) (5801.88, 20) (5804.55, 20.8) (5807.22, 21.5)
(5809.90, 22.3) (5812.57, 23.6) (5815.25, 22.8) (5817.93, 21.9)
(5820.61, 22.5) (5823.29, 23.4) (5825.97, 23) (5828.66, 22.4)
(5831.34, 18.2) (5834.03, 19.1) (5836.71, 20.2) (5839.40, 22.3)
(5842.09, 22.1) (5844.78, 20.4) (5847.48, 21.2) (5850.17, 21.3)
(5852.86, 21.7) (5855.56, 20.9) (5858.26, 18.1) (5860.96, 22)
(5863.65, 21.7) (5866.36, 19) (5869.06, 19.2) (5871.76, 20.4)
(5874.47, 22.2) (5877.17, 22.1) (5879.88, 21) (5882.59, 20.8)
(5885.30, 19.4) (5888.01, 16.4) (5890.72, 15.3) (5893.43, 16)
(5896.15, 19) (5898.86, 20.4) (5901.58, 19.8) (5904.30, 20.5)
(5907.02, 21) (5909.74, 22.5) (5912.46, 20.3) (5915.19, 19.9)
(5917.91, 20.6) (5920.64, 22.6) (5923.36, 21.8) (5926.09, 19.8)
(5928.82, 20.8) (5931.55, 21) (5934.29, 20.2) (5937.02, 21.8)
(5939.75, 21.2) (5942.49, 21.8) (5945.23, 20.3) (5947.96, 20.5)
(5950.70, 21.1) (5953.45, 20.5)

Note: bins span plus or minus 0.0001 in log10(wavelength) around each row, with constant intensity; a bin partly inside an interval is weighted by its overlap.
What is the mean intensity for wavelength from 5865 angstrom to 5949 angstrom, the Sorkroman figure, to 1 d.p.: 20.2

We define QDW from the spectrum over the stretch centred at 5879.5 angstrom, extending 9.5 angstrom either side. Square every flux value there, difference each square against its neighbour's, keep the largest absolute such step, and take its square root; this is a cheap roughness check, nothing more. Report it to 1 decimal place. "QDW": 10.4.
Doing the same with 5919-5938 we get 9.1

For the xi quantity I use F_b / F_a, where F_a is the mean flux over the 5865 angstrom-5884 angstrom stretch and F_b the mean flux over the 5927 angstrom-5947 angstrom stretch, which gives 1.02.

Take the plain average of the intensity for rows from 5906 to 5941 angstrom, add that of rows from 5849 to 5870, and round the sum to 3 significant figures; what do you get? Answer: 41.5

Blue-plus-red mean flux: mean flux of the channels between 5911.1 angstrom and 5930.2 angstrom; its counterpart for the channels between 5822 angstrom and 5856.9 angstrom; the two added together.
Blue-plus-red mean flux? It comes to 42.1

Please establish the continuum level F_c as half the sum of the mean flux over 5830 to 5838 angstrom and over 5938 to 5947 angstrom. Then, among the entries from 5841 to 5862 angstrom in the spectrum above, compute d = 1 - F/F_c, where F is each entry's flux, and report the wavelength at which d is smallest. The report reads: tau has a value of 5842.09 angstrom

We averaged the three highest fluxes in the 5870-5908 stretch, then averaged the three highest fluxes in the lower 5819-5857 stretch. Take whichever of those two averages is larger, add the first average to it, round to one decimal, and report 44.7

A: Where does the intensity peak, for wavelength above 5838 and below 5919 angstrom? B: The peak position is 5909.74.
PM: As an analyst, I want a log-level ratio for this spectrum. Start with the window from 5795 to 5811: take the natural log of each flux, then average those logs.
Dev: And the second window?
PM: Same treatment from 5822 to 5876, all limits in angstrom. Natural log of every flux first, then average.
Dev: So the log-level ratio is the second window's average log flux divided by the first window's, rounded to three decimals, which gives 1.001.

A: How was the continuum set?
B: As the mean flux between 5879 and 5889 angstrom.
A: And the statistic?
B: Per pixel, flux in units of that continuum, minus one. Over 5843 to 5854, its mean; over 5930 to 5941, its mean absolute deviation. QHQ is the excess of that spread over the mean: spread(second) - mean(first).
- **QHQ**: -0.067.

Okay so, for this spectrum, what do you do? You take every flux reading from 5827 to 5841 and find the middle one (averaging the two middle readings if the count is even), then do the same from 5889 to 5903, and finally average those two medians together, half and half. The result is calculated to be 19.6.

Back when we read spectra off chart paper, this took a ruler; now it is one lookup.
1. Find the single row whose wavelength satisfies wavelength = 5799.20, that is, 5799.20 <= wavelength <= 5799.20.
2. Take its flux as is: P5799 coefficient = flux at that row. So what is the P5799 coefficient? 20.1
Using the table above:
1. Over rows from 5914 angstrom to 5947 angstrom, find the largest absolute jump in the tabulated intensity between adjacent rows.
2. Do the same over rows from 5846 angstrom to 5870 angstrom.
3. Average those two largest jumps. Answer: 2.95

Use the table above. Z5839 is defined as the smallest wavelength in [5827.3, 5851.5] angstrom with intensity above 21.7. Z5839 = 5828.66 angstrom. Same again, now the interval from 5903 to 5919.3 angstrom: 5909.74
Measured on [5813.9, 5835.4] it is 5815.25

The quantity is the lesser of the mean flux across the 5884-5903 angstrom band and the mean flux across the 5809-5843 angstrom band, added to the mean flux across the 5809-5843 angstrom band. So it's 39.9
